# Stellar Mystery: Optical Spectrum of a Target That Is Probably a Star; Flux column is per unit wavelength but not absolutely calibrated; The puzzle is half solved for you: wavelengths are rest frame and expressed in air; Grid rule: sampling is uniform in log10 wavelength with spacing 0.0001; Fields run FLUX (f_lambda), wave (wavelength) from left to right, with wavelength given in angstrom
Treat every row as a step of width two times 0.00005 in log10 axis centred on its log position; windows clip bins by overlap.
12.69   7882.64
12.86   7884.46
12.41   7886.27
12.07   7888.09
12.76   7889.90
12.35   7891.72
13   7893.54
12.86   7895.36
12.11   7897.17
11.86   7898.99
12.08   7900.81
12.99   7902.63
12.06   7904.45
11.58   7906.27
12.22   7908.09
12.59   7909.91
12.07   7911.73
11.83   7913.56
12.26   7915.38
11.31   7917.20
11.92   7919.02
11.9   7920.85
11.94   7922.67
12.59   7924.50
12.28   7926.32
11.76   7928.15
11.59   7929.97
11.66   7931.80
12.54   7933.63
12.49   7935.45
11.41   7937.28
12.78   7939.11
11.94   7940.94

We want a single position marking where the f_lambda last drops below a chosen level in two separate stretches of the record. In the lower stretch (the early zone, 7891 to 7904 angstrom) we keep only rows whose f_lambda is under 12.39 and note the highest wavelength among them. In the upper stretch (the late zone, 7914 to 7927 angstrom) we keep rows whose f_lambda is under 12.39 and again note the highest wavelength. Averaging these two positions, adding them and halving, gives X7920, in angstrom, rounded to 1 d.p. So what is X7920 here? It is 7913.6 angstrom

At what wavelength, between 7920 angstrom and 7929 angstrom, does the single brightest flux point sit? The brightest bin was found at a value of 7924.50 angstrom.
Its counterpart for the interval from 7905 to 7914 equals 7909.91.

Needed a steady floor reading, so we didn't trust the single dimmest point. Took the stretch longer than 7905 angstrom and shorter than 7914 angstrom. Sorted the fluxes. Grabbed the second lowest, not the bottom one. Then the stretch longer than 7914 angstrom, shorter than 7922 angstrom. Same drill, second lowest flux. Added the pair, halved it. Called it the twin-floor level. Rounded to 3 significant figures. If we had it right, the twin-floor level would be 11.9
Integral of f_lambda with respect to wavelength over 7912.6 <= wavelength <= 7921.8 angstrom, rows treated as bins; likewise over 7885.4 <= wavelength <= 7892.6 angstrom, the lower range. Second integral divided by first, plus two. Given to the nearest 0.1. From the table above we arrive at 2.8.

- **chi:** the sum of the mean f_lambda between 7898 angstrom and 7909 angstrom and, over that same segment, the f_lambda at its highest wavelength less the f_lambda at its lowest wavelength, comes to 12.5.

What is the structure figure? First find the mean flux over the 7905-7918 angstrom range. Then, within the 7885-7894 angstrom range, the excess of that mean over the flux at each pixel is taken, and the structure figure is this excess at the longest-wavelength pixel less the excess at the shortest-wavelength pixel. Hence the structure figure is -0.59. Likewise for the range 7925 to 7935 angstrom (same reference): -0.26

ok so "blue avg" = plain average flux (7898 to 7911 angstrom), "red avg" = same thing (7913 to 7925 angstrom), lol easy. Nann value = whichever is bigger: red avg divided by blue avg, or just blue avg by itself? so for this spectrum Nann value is 12.20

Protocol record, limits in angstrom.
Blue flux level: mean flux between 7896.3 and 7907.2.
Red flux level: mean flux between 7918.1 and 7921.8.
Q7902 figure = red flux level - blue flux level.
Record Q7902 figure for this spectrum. -0.20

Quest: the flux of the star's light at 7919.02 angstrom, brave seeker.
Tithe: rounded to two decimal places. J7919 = 11.92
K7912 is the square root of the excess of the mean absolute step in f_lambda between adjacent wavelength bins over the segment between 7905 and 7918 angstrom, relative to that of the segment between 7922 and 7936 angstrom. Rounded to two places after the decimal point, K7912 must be 0.38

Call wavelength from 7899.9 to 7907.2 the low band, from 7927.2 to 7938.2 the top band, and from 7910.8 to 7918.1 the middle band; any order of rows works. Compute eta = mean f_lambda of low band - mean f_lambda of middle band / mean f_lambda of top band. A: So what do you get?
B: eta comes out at 11.18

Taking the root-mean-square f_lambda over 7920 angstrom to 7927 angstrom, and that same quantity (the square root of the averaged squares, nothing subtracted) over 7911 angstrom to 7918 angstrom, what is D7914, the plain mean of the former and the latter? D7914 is 12.0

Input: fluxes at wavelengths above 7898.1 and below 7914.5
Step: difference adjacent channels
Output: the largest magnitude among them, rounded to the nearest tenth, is 0.9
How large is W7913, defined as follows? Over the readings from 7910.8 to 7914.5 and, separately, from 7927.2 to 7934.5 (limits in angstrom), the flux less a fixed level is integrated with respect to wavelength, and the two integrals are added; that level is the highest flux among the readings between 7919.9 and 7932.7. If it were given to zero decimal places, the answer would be -7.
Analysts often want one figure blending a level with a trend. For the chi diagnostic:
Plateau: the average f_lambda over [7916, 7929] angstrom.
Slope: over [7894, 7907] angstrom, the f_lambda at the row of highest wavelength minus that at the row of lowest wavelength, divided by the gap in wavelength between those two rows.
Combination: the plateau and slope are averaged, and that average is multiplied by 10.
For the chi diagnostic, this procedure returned 59.2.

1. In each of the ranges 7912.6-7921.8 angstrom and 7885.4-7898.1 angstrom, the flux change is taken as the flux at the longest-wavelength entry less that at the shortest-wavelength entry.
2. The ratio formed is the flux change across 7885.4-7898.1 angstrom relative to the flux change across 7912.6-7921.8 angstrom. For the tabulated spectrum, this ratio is -4.3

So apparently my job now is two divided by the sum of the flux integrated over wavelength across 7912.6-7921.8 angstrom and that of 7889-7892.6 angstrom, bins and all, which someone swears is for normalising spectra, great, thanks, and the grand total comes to 0.0130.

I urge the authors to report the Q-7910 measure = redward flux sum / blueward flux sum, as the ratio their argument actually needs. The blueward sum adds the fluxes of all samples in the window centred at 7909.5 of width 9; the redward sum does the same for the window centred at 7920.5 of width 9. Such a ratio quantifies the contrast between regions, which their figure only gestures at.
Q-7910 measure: 0.990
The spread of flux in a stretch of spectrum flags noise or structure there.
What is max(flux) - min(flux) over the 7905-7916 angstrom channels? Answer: 1.01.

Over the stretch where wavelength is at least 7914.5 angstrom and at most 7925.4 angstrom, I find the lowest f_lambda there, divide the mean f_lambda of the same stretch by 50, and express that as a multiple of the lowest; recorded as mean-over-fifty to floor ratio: 0.0212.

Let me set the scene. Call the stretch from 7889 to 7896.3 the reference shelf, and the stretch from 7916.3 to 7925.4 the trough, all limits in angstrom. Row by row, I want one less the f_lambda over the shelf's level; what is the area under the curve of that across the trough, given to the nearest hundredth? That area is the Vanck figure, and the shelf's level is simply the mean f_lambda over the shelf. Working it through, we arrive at 0.58 angstrom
